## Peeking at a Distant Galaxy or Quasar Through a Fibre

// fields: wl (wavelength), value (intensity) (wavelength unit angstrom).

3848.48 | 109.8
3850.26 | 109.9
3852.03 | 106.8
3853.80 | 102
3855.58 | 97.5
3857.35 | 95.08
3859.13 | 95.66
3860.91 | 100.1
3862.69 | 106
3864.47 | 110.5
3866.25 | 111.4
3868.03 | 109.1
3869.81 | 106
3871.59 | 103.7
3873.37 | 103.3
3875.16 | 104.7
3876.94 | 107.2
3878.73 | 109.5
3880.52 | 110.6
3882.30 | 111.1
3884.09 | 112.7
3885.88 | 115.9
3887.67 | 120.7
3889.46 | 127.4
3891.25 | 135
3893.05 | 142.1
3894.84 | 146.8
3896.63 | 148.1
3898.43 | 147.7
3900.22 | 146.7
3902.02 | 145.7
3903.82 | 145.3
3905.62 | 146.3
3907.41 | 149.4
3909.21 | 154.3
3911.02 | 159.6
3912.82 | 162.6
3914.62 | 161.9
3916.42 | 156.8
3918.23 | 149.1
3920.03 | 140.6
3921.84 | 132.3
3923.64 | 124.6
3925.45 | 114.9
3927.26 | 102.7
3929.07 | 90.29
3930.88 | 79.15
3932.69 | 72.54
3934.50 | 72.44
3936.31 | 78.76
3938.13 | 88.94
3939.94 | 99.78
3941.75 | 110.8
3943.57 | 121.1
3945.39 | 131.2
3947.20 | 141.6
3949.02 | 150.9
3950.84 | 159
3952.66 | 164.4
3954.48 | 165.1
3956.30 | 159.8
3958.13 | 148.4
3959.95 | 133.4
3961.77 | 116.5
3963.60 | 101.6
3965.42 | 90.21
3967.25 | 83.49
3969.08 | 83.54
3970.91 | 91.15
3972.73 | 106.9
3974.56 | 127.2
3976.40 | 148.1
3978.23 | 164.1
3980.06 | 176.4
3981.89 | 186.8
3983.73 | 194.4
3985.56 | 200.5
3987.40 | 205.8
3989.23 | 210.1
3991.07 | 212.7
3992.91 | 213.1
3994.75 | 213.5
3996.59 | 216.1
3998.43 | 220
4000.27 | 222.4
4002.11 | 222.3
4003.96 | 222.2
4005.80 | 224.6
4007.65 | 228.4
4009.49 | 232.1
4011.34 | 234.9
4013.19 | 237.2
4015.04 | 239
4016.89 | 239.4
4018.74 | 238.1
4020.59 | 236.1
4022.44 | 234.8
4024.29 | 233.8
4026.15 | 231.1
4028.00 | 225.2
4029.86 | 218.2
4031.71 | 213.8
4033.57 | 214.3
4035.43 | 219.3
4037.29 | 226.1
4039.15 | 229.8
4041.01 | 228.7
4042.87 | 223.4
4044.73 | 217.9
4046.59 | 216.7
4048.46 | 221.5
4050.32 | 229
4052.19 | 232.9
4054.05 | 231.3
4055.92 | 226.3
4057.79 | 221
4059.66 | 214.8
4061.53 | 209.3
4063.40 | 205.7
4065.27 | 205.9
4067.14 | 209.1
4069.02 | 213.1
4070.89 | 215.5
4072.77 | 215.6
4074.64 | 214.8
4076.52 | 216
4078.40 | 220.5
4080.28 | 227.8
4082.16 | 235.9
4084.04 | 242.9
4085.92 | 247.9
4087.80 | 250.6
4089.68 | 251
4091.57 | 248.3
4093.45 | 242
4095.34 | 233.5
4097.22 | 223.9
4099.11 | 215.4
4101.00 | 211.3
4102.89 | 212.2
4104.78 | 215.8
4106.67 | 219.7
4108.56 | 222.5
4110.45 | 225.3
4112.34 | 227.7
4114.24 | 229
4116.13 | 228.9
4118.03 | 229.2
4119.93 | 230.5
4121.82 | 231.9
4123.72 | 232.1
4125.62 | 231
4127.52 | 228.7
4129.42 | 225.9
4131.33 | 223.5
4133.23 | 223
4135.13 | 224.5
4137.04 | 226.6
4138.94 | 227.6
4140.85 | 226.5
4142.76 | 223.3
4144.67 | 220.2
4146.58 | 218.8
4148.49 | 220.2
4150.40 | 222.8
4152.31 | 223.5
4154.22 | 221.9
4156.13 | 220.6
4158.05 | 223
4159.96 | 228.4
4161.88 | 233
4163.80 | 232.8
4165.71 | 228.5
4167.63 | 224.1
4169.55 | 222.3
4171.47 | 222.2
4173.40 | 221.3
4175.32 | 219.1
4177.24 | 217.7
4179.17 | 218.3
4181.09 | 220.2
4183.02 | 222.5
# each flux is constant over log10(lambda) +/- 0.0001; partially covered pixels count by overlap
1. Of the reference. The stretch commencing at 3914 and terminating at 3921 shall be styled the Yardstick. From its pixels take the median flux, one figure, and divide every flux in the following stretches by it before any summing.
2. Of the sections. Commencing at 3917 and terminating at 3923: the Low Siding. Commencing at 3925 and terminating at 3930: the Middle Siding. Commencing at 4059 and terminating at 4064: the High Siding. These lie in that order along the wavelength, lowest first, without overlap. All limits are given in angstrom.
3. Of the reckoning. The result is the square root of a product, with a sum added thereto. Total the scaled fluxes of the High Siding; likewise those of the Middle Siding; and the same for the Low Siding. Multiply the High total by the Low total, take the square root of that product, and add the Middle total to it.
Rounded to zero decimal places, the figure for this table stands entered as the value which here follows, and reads 5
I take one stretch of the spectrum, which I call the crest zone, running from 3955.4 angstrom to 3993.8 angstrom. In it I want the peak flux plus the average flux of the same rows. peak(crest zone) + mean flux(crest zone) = 363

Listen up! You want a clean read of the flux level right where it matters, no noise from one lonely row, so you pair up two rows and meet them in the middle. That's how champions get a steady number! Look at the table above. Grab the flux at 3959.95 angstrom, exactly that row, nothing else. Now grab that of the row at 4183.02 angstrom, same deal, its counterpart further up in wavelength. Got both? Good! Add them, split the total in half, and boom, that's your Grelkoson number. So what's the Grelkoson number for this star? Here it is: 178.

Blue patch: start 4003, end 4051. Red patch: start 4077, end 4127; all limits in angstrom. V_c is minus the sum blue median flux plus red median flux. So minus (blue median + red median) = -458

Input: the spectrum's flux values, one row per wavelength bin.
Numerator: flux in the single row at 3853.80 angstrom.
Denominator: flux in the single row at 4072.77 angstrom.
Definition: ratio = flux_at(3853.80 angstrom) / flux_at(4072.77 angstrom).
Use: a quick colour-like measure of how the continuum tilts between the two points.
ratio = 0.47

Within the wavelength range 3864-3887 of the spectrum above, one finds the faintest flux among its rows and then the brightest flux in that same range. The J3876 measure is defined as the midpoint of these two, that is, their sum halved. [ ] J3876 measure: 110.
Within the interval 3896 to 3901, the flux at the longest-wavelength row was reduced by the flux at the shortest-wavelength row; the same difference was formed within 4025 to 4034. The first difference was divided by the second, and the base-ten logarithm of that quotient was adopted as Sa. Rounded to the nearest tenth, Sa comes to -1.1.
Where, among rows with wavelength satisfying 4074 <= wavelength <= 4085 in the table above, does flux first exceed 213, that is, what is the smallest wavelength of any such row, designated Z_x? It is 4074.64 angstrom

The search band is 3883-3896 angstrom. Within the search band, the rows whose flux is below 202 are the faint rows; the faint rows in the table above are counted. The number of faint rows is 7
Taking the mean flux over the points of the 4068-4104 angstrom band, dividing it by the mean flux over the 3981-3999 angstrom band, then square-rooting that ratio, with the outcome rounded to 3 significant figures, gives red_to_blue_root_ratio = 1.05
